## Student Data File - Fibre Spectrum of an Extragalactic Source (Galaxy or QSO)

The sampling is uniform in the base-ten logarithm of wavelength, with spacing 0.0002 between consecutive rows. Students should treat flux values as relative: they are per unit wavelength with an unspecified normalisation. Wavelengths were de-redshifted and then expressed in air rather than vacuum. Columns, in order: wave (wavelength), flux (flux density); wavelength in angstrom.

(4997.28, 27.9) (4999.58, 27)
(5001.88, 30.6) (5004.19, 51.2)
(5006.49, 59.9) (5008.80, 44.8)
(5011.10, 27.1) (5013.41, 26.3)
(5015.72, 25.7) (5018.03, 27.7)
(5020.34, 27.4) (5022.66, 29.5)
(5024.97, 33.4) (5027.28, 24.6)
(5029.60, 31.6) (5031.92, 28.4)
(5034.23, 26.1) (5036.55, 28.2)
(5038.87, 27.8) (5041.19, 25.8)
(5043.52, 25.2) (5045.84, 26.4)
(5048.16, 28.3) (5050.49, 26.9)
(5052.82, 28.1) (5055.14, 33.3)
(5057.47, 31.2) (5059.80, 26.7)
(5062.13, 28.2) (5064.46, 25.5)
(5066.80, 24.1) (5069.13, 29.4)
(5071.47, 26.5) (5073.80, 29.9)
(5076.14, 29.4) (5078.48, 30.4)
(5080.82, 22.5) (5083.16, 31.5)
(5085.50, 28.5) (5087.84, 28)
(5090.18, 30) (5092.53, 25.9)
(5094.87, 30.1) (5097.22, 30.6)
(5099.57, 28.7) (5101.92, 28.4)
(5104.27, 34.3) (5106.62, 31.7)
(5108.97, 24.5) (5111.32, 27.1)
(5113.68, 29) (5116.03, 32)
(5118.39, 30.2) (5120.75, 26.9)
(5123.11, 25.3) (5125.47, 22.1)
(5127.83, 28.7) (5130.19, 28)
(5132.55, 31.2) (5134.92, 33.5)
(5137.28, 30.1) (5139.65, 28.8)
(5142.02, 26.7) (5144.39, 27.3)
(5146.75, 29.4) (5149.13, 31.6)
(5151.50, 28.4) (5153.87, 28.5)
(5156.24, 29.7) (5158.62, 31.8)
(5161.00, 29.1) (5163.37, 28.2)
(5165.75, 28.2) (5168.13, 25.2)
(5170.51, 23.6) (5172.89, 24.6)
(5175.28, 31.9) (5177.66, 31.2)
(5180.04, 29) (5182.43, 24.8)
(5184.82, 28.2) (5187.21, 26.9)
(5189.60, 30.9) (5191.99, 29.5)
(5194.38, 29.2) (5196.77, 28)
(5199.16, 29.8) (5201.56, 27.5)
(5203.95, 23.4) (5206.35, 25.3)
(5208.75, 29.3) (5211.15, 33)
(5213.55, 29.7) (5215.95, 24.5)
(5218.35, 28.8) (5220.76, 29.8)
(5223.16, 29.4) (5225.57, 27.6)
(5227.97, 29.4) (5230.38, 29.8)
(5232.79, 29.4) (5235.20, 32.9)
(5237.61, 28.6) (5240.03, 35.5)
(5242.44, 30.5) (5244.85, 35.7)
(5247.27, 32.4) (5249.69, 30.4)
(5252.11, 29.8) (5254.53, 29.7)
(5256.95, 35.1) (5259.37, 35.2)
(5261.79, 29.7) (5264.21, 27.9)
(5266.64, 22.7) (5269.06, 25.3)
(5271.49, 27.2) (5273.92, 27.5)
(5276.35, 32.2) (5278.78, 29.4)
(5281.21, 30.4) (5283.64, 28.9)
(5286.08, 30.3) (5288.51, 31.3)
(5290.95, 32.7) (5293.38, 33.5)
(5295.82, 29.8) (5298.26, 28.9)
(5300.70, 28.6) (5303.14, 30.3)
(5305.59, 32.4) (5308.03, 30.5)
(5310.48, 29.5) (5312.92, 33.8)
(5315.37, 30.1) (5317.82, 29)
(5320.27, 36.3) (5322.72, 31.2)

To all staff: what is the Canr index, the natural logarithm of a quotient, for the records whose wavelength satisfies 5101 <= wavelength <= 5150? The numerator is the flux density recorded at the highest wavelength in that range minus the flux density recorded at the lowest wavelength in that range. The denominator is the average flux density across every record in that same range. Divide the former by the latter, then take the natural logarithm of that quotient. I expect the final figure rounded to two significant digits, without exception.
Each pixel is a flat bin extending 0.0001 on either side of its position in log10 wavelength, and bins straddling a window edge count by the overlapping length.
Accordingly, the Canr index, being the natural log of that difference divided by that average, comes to -2.2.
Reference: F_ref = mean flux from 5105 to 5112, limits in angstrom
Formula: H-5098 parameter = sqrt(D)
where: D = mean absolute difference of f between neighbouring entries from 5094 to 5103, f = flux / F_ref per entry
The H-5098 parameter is 0.18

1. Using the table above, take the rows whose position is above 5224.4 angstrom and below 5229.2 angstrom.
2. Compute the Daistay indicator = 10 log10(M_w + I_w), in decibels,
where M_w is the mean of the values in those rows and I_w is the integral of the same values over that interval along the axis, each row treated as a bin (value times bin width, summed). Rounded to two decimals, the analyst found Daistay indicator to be 22.19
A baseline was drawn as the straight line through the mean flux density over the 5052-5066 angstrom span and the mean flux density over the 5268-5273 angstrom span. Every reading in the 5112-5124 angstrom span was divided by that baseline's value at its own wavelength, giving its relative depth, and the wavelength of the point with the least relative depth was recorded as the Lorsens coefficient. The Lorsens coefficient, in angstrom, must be 5123.11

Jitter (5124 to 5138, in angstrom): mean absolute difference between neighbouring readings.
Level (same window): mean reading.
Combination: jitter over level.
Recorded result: 0.11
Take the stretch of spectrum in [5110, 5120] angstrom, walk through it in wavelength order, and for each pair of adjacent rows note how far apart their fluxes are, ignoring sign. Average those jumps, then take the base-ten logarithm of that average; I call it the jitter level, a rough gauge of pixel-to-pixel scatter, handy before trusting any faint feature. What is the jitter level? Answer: 0.35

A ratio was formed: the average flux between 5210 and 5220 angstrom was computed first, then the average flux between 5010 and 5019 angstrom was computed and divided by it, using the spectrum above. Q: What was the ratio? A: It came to 0.92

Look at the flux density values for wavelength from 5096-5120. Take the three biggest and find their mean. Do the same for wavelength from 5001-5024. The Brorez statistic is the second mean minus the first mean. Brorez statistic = 19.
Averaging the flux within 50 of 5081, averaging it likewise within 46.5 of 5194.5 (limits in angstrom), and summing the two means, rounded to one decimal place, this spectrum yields 56.9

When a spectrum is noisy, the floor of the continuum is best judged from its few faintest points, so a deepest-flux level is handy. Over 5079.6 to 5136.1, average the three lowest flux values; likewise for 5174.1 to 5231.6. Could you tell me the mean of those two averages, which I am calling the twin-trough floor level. 23.6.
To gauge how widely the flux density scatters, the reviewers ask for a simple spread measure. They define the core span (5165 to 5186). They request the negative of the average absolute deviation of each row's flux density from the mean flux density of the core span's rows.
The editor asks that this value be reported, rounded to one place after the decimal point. -2.5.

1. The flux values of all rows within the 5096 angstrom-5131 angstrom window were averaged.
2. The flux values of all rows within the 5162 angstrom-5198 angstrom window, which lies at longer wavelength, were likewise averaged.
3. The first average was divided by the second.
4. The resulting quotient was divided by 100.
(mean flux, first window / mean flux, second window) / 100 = 0.0102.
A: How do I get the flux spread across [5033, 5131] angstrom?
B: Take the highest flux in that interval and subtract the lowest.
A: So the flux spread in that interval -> 12.2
